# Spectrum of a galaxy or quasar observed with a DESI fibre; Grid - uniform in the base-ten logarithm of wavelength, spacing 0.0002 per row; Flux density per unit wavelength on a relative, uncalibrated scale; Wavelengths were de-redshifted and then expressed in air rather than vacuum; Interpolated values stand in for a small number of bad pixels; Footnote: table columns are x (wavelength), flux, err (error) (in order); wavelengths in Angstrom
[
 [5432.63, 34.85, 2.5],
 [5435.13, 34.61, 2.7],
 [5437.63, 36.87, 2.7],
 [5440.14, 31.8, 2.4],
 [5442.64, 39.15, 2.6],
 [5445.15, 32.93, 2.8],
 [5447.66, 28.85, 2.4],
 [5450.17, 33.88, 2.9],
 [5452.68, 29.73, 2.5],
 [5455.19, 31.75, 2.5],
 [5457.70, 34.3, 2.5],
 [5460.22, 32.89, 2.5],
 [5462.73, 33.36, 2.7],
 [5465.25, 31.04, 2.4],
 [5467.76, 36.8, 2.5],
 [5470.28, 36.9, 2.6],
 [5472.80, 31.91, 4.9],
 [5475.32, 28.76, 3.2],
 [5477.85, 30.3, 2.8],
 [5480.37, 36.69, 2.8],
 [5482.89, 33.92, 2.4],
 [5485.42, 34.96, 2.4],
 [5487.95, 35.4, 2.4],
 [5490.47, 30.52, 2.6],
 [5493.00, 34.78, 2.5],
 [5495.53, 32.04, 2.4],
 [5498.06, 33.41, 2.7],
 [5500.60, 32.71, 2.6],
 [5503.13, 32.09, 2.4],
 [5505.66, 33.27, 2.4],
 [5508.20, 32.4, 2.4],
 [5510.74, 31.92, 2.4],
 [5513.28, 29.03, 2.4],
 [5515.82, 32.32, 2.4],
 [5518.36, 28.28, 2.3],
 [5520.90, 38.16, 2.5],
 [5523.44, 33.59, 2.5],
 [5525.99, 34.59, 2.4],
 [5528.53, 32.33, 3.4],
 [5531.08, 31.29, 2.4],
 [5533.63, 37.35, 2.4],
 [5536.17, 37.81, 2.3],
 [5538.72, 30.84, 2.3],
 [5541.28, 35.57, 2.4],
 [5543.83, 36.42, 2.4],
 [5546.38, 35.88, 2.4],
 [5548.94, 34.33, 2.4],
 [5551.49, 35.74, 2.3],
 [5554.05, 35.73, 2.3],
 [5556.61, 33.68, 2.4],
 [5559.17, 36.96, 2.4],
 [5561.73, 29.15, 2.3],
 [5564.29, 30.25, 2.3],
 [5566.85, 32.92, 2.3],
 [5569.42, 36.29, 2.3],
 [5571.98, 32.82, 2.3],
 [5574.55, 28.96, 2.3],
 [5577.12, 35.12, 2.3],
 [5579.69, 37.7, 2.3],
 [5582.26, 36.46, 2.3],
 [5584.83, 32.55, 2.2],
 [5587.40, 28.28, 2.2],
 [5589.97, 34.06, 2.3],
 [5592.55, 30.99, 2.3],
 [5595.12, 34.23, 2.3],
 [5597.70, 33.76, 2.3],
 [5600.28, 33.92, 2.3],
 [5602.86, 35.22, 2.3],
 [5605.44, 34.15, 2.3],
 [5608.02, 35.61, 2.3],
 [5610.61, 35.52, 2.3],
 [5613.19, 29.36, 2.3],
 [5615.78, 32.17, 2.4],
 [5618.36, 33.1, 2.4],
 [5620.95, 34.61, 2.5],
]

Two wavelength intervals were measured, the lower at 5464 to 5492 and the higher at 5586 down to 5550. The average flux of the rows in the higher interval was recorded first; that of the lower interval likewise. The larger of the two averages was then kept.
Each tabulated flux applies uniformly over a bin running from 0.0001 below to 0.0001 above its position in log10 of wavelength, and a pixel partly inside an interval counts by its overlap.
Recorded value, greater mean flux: 33.9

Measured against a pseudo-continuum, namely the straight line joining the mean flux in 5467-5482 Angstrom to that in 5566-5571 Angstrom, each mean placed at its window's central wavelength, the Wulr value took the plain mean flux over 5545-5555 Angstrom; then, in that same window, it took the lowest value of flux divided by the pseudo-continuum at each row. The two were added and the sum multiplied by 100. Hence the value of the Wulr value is 3642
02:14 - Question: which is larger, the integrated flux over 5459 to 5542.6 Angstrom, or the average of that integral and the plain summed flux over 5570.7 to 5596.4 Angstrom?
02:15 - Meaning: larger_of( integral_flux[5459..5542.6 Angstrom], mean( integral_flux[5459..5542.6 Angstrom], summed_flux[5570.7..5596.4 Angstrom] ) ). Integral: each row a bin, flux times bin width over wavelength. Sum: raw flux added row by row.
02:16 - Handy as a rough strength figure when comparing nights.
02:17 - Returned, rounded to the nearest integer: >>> 2780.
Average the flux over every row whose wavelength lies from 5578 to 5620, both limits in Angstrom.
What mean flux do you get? 33.6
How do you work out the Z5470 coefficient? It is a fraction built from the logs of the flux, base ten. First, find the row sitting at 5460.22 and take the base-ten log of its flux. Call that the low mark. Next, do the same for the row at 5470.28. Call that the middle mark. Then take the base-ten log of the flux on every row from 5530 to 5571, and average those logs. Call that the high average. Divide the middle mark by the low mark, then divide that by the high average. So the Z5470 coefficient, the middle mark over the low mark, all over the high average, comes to 0.673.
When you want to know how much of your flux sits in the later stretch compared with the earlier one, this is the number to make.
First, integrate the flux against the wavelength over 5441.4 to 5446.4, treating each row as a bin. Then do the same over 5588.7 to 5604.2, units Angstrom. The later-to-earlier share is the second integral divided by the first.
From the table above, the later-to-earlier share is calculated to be 2.9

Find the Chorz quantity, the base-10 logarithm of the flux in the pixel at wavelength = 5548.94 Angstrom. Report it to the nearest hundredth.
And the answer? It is 1.54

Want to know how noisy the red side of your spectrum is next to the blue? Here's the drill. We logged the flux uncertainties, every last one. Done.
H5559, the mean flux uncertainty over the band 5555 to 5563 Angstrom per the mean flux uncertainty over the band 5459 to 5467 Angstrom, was 0.93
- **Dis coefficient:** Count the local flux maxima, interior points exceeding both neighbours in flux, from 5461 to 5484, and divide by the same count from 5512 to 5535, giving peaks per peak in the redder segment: 0.67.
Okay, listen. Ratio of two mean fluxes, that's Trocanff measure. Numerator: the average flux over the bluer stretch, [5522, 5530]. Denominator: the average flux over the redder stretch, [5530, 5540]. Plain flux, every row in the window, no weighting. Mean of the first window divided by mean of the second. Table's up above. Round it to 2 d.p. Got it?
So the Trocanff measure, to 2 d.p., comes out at 0.98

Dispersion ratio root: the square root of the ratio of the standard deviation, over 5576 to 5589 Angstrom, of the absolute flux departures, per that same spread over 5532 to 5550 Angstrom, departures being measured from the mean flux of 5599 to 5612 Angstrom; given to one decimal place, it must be 1.3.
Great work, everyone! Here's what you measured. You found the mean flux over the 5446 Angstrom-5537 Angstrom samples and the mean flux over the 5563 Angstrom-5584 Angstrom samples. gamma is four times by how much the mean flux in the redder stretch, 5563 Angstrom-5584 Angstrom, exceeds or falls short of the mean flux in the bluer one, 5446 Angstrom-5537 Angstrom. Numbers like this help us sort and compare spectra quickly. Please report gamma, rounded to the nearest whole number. 3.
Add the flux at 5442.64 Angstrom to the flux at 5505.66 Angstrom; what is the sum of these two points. 72.4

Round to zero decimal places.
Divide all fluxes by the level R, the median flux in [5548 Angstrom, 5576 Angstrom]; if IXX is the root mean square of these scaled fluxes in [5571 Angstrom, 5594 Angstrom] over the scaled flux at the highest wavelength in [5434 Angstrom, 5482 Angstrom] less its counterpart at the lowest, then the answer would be 16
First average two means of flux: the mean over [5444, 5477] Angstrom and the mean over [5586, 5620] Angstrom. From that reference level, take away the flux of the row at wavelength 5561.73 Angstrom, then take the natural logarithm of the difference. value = 1.3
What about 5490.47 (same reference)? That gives 0.8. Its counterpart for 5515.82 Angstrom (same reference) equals -0.7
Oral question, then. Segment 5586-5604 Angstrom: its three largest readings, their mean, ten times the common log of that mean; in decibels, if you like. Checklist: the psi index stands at 15.4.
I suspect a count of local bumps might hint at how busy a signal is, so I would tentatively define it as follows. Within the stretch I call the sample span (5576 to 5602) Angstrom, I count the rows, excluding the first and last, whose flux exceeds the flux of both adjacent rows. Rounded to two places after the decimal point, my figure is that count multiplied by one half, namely 1.50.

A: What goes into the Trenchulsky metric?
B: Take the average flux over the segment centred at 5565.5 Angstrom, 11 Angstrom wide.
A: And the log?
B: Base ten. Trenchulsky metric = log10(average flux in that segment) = 1.51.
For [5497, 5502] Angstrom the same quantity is 1.52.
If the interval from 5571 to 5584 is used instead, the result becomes 1.53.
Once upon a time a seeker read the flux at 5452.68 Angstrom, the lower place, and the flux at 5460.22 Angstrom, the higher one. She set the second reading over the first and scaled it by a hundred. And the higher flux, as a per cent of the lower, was 111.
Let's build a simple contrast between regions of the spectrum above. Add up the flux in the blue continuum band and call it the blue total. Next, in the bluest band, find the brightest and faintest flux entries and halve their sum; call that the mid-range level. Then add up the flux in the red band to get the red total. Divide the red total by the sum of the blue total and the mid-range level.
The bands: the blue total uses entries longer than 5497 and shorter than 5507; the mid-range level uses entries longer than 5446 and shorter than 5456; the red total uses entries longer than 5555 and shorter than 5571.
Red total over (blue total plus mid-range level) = 1.2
